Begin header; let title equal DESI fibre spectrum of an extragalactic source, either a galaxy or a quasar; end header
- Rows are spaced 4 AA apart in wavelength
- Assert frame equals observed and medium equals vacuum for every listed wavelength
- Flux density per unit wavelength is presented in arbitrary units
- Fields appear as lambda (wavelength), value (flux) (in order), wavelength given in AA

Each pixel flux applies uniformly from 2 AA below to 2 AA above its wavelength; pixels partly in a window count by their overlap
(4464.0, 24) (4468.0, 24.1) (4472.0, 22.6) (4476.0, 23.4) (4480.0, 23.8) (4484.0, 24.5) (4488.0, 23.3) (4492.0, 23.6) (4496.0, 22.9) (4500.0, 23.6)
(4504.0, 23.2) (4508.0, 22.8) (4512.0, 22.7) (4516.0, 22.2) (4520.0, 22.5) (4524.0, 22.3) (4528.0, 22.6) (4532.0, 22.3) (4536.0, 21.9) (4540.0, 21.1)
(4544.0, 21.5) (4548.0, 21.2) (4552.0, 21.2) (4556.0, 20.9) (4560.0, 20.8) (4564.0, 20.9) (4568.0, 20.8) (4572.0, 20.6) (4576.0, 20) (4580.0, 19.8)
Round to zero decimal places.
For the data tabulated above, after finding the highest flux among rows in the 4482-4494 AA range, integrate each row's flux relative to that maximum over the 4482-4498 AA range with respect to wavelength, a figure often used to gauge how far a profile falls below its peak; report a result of -15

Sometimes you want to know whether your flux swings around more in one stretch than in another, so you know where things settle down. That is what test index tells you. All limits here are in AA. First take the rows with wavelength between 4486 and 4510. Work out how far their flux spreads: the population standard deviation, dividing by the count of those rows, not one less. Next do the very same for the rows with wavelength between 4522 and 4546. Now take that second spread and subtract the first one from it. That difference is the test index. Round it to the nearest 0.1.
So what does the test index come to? 0.2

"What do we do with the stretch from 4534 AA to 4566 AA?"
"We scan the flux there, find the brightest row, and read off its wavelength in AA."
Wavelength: 4536.0 AA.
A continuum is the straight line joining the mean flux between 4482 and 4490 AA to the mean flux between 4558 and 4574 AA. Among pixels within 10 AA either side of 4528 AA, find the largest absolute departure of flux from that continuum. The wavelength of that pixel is 4528.0 AA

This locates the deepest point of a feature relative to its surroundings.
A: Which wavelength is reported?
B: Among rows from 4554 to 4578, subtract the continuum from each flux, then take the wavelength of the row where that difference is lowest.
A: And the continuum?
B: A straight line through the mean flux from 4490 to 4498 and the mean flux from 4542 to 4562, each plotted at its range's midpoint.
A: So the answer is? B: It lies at 4576.0 AA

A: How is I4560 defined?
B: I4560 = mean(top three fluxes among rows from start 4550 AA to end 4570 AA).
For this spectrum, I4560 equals 21.0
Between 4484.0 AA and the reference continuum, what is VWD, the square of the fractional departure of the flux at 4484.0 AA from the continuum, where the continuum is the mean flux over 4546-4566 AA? 0.028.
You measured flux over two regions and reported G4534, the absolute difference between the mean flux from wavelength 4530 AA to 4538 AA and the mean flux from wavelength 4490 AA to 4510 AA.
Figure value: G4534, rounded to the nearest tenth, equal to 1.1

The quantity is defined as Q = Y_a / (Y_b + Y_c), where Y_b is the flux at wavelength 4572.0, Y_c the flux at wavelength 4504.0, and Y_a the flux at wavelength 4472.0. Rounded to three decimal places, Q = 0.516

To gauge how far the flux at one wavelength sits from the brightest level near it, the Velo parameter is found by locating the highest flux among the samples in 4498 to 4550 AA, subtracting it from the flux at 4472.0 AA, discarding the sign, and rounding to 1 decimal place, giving 1.0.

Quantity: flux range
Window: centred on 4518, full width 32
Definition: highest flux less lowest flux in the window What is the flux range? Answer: 1.00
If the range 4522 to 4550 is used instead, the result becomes 1.50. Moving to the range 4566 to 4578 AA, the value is 0.80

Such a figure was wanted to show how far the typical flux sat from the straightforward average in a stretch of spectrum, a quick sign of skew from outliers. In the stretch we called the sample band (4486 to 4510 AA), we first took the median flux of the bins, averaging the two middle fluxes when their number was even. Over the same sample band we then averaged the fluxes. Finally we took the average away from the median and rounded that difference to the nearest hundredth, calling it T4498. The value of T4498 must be 0.02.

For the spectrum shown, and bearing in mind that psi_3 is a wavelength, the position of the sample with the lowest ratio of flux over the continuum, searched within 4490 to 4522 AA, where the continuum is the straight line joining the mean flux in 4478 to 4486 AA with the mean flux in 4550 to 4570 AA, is 4496.0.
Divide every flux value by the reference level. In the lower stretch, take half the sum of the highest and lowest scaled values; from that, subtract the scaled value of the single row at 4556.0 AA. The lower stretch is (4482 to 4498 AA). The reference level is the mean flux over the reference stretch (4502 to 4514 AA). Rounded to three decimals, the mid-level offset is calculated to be 0.122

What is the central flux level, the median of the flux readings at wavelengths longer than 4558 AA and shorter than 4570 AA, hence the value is 20.8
